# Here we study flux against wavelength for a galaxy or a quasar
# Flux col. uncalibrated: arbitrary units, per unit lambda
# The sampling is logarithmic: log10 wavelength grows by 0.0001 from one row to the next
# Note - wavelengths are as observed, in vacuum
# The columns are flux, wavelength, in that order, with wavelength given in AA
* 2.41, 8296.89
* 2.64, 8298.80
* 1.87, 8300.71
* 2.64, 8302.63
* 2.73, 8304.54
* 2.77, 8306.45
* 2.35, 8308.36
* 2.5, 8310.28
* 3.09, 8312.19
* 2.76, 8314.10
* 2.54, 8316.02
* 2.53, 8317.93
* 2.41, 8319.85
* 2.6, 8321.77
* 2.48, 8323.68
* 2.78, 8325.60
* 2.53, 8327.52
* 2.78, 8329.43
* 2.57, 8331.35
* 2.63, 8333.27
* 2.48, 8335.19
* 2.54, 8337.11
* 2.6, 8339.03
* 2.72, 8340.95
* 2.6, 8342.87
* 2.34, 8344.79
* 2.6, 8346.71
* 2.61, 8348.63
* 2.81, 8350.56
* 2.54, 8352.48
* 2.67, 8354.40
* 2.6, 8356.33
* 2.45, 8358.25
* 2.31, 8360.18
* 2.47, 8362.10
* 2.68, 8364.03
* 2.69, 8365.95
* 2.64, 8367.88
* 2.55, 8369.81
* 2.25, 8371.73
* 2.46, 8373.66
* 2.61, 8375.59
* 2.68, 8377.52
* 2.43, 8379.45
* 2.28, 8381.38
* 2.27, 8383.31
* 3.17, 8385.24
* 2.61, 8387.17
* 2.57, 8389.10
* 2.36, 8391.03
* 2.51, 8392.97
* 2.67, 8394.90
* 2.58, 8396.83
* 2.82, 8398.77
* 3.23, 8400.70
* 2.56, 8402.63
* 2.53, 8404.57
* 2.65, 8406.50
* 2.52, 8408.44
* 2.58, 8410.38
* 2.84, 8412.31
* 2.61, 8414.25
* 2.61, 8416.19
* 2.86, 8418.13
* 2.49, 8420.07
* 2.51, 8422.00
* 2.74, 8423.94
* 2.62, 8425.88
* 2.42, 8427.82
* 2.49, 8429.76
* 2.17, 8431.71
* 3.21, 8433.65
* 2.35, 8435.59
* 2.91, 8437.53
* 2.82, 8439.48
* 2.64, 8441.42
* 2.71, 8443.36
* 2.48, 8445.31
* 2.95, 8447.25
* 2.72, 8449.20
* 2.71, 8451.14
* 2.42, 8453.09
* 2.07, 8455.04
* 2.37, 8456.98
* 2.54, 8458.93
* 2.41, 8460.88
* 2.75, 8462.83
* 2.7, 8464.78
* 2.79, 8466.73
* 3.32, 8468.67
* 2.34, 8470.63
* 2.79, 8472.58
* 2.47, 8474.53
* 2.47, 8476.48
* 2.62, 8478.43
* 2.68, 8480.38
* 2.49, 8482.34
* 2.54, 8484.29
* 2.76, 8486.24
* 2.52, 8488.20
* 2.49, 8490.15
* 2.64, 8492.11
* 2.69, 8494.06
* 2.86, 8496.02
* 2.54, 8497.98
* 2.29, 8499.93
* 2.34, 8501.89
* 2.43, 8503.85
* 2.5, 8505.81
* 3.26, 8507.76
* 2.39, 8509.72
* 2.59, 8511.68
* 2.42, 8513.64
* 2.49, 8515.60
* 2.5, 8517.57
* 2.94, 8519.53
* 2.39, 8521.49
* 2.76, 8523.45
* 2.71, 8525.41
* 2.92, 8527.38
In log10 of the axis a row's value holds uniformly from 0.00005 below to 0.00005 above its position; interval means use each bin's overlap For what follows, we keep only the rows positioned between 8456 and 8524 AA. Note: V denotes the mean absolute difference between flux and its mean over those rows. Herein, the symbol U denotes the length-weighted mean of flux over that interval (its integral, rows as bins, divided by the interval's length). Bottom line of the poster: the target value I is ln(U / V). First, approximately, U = 2.60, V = 0.18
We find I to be 2.68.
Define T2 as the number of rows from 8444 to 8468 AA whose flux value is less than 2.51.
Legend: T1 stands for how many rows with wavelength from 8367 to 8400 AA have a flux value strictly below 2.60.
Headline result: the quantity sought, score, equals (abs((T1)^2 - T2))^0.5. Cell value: 9.7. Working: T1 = 10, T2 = 5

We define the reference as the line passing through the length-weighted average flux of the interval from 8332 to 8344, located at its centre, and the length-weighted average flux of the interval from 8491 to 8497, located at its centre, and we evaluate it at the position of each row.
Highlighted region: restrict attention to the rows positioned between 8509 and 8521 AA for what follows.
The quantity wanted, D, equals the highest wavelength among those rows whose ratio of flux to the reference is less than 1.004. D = 8517.57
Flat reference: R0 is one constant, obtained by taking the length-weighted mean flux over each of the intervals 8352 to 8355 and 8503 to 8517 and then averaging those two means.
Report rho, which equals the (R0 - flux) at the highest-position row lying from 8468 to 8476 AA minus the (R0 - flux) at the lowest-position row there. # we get 0.85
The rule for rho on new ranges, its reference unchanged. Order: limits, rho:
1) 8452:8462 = 0.01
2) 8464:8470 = -0.62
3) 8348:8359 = 0.16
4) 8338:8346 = 0.26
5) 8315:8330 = -0.24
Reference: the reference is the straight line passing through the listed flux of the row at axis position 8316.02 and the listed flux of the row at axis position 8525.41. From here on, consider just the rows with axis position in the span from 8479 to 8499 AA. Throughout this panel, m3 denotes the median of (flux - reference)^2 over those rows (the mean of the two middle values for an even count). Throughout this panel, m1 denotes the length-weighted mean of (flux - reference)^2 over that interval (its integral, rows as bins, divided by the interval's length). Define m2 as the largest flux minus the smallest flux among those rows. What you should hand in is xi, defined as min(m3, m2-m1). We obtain 0.020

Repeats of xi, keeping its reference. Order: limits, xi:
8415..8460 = 0.027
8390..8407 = 0.007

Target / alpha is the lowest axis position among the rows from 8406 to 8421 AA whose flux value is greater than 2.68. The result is 8412.31 AA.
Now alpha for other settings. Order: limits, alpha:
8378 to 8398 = 8385.24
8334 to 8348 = 8340.95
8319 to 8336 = 8325.60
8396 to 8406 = 8398.77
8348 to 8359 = 8350.56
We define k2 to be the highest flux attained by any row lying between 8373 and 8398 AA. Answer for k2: 3.17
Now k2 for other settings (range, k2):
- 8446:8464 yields 2.95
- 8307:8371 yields 3.09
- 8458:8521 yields 3.32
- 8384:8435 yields 3.23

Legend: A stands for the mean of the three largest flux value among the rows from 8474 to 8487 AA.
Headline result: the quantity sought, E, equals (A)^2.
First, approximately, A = 2.69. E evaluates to 7.2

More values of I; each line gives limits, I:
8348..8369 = 3.20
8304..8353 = 3.07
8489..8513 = 2.63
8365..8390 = 2.73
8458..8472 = 2.48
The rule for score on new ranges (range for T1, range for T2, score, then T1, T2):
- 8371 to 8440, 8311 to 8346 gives 18.9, 19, 4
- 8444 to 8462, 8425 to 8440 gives 5.7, 6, 4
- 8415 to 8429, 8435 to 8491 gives 1.4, 3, 11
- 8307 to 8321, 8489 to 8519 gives 4.0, 5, 9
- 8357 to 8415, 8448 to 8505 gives 16.6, 17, 12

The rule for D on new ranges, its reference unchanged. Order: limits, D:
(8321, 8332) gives 8331.35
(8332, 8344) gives 8342.87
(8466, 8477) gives 8476.48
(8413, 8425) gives 8422.00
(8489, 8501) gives 8499.93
